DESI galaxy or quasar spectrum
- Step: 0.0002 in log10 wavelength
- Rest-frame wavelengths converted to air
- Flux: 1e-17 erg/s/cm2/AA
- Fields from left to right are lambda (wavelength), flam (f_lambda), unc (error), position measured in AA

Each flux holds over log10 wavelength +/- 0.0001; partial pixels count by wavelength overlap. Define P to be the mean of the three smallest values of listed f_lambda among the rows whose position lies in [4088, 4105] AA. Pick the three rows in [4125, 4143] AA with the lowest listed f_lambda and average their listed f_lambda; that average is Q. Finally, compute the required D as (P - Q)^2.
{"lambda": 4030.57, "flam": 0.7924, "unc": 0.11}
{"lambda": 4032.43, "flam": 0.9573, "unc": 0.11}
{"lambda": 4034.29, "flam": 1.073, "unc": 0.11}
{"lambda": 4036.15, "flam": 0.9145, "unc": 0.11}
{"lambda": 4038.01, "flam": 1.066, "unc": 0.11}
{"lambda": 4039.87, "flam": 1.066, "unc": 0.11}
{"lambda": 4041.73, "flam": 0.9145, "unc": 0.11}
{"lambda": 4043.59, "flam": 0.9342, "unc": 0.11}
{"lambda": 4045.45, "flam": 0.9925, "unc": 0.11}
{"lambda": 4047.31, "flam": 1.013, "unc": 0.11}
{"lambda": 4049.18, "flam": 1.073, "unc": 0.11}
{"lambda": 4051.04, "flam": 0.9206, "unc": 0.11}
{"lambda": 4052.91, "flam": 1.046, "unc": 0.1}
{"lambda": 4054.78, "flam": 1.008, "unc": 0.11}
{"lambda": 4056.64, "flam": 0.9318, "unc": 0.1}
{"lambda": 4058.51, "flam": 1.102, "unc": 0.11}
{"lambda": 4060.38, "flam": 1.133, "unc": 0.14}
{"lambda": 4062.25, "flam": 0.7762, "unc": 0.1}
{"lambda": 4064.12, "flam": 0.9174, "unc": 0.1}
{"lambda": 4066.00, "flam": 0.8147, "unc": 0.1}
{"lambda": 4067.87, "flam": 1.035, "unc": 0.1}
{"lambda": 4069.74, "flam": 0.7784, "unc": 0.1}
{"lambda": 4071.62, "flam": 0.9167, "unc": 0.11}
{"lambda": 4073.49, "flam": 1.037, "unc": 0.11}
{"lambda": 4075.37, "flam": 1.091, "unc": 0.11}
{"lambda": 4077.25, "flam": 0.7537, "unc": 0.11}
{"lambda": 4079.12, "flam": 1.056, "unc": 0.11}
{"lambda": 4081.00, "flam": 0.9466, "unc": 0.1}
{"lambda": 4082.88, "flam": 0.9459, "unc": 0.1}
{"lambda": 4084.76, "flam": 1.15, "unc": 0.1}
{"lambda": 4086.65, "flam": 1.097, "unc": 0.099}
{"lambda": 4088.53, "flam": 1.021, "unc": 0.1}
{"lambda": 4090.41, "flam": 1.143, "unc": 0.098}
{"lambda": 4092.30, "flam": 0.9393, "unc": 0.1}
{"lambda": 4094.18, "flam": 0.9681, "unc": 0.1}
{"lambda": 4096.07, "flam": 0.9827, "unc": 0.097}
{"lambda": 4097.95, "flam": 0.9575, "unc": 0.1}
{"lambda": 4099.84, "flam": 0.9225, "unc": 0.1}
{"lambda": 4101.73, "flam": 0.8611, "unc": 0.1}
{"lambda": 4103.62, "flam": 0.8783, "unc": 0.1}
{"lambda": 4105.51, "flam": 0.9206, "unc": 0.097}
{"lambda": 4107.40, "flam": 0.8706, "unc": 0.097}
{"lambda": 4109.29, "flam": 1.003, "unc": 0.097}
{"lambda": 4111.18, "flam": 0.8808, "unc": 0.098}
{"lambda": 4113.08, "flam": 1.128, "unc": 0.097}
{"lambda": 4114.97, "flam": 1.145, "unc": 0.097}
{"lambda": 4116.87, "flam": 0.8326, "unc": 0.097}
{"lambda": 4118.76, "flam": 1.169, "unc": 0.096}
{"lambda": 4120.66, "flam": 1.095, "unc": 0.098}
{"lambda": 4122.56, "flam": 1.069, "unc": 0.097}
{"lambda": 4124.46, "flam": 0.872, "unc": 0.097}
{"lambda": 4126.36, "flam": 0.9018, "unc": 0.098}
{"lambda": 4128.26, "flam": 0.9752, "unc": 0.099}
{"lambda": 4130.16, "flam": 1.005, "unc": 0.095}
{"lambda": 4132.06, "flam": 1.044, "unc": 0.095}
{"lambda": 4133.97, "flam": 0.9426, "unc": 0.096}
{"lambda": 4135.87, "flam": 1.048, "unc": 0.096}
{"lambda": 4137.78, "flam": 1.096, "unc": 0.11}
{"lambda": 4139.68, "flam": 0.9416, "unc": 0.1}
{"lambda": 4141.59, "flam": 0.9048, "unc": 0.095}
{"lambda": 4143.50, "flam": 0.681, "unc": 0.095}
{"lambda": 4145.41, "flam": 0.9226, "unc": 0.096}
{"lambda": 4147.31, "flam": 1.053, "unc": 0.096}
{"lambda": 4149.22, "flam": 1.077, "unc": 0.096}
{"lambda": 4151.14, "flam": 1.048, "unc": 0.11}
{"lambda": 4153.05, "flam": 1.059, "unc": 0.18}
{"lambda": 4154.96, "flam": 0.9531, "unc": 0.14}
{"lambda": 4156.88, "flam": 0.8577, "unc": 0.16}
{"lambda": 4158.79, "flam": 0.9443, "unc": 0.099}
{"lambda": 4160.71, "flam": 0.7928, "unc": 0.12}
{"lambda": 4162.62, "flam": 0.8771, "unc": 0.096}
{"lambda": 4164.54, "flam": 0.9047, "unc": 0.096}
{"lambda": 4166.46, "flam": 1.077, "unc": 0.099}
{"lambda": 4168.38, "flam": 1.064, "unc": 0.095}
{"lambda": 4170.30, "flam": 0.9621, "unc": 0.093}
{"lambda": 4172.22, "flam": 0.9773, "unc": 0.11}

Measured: 0.0008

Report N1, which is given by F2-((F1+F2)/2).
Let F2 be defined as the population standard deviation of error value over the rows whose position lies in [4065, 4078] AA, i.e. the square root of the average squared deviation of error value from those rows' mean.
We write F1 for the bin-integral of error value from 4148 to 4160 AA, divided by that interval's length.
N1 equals -0.062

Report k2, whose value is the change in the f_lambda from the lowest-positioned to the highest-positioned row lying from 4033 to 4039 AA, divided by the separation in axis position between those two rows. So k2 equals -0.002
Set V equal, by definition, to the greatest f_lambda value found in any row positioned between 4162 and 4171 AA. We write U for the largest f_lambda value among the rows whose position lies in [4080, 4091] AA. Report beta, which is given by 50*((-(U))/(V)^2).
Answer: -49.6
